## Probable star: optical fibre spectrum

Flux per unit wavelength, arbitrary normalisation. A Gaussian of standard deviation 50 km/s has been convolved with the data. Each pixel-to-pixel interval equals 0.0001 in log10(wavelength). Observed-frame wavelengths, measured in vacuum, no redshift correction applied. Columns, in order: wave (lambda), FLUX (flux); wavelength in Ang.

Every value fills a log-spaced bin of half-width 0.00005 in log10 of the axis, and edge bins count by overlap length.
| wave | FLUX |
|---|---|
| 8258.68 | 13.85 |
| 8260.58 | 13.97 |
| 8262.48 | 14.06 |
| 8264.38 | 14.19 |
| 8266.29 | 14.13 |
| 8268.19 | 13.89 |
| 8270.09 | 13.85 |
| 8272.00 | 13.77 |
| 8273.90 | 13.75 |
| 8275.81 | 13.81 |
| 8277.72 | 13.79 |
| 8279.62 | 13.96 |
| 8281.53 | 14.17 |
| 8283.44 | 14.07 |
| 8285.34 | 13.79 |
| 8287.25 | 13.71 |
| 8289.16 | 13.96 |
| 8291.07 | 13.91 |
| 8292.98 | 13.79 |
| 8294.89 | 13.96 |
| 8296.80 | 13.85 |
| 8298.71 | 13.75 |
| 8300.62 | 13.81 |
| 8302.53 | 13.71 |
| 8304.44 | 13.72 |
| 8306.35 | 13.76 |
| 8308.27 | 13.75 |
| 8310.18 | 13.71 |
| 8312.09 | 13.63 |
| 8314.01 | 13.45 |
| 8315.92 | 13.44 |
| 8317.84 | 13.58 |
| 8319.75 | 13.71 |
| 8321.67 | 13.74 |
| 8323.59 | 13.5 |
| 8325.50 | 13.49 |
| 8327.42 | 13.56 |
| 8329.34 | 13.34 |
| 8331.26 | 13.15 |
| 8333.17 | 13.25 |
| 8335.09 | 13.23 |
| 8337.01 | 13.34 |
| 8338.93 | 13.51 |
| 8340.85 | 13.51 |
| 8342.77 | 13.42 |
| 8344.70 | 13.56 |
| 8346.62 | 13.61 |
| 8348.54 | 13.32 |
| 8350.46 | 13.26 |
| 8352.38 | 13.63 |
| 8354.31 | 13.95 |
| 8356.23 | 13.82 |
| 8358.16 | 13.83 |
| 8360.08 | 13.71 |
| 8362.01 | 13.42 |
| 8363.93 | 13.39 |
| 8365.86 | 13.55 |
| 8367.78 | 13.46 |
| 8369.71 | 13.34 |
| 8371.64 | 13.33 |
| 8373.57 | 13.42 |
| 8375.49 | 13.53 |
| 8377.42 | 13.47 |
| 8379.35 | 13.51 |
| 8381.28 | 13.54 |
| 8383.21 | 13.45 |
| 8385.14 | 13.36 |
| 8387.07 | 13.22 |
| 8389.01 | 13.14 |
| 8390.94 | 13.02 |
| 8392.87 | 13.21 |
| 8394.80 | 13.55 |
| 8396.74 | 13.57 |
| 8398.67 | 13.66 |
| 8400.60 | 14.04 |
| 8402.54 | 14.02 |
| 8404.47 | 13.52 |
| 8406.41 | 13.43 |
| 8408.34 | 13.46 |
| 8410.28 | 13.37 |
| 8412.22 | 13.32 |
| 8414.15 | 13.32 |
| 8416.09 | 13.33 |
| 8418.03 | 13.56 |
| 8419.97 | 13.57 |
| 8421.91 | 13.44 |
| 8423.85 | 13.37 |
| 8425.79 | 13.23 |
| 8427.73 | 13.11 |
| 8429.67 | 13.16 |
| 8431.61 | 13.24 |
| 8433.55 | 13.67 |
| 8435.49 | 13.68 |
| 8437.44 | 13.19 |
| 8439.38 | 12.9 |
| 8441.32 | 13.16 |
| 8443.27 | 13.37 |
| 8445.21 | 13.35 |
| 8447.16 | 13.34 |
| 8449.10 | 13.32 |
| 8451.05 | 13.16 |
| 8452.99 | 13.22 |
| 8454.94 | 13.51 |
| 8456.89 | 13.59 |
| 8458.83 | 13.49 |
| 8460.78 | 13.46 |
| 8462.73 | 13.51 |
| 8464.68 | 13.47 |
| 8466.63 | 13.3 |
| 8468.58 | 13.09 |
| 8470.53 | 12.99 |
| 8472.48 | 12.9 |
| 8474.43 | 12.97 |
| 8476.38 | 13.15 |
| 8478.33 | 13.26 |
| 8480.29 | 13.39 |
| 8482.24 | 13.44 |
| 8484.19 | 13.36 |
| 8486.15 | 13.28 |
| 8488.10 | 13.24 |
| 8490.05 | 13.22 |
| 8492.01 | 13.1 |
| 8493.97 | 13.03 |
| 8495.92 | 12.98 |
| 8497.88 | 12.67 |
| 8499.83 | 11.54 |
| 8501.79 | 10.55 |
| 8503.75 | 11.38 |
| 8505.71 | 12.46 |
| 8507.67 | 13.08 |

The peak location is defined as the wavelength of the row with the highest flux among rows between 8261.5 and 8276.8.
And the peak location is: 8264.38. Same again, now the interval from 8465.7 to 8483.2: 8482.24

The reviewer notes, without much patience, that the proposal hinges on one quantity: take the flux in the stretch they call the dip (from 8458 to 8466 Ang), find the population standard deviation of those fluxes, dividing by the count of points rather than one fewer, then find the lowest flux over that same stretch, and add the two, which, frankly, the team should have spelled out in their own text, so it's 13.5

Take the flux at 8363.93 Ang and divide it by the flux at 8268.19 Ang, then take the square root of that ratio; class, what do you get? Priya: 0.982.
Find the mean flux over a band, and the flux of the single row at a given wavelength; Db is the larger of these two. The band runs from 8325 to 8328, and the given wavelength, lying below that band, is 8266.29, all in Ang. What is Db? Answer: 14.1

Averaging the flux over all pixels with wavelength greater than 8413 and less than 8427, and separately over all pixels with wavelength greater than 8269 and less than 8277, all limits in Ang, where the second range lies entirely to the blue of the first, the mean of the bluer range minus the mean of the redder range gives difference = 0.39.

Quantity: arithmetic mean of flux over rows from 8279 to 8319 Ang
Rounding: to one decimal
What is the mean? 13.8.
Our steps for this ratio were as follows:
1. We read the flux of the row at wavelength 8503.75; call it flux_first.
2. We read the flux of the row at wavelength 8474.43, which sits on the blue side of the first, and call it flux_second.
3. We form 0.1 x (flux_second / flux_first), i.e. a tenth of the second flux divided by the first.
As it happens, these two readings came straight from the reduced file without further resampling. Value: 0.114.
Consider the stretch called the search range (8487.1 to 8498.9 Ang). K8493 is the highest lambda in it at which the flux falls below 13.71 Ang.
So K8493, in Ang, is 8497.88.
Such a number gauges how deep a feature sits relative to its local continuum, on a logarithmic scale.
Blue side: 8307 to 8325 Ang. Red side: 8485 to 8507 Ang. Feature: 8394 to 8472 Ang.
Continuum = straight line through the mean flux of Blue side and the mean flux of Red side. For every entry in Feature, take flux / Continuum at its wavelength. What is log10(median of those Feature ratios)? 0.015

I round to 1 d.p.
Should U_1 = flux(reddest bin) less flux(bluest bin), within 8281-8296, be -0.2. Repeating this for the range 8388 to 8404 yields 0.9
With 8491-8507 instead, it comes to -0.6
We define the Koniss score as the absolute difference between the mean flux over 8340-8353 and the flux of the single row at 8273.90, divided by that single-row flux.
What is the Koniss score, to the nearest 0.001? 0.020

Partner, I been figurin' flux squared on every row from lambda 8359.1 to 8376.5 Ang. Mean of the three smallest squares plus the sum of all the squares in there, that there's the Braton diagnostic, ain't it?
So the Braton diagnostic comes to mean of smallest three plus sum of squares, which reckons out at 1809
